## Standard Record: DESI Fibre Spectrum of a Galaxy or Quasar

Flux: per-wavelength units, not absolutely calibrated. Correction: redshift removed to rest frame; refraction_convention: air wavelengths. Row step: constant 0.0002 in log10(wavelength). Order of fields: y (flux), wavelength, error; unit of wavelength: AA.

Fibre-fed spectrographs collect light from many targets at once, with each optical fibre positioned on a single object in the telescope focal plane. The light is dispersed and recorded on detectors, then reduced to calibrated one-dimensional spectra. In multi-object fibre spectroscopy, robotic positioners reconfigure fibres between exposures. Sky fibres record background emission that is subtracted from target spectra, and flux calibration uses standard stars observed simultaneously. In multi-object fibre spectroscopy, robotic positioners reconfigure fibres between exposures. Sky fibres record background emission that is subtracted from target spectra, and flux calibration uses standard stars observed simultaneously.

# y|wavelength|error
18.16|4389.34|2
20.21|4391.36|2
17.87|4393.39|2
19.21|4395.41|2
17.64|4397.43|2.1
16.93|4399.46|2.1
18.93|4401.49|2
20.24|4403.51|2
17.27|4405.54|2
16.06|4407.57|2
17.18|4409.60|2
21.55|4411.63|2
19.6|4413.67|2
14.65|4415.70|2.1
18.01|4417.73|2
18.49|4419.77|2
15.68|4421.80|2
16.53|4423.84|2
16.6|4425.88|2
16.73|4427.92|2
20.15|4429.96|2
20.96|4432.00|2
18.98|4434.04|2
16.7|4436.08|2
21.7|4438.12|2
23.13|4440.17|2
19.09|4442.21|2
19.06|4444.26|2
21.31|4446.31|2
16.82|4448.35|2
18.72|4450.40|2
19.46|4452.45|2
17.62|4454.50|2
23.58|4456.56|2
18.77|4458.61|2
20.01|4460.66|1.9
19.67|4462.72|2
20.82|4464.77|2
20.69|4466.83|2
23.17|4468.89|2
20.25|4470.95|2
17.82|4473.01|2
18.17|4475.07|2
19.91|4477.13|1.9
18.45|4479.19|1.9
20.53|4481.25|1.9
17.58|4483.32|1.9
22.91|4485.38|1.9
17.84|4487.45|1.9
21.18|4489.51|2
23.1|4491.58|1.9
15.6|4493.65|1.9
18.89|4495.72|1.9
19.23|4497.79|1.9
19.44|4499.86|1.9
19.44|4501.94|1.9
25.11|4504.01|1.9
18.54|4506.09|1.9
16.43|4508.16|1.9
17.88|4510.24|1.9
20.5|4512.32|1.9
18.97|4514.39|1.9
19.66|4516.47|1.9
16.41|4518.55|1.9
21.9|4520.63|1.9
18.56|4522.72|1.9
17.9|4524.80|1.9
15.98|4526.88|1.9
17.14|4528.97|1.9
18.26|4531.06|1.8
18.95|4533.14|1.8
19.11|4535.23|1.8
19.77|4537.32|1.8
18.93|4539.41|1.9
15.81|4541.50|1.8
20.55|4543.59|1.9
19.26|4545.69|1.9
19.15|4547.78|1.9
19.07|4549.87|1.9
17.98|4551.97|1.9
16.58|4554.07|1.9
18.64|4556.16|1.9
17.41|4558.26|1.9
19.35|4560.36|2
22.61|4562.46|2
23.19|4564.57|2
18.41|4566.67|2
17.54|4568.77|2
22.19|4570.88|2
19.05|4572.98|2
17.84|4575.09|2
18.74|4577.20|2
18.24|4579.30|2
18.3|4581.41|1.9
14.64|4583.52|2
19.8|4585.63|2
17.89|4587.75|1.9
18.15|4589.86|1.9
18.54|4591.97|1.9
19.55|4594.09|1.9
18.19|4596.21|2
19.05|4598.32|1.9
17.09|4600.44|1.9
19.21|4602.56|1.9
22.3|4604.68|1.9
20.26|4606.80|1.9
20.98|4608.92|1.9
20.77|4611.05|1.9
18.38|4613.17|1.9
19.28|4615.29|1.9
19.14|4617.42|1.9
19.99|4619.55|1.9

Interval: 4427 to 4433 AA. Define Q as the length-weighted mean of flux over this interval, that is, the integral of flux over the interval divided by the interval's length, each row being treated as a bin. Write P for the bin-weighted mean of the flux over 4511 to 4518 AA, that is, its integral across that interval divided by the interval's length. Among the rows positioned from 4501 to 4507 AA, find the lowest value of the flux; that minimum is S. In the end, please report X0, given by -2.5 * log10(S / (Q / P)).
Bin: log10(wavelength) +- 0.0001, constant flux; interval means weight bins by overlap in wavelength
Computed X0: -3.18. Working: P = 19.4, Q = 19.3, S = 18.54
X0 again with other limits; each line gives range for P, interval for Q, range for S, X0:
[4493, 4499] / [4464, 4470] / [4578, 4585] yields -2.72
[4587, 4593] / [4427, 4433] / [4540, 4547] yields -2.93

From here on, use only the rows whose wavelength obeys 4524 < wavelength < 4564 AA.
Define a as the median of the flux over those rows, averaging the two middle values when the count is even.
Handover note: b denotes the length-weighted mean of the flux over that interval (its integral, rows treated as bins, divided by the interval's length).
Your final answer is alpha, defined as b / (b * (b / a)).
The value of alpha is 1.02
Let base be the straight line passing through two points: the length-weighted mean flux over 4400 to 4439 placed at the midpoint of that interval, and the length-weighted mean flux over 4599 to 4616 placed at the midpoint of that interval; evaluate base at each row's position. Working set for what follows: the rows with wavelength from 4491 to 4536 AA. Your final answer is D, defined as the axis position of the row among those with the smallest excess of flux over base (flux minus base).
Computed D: 4493.65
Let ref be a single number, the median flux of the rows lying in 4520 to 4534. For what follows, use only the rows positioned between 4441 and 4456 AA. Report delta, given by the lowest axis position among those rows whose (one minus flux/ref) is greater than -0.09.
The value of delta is 4442.21 AA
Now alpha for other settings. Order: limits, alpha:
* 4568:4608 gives 0.99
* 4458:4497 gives 1.01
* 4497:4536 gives 1.00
